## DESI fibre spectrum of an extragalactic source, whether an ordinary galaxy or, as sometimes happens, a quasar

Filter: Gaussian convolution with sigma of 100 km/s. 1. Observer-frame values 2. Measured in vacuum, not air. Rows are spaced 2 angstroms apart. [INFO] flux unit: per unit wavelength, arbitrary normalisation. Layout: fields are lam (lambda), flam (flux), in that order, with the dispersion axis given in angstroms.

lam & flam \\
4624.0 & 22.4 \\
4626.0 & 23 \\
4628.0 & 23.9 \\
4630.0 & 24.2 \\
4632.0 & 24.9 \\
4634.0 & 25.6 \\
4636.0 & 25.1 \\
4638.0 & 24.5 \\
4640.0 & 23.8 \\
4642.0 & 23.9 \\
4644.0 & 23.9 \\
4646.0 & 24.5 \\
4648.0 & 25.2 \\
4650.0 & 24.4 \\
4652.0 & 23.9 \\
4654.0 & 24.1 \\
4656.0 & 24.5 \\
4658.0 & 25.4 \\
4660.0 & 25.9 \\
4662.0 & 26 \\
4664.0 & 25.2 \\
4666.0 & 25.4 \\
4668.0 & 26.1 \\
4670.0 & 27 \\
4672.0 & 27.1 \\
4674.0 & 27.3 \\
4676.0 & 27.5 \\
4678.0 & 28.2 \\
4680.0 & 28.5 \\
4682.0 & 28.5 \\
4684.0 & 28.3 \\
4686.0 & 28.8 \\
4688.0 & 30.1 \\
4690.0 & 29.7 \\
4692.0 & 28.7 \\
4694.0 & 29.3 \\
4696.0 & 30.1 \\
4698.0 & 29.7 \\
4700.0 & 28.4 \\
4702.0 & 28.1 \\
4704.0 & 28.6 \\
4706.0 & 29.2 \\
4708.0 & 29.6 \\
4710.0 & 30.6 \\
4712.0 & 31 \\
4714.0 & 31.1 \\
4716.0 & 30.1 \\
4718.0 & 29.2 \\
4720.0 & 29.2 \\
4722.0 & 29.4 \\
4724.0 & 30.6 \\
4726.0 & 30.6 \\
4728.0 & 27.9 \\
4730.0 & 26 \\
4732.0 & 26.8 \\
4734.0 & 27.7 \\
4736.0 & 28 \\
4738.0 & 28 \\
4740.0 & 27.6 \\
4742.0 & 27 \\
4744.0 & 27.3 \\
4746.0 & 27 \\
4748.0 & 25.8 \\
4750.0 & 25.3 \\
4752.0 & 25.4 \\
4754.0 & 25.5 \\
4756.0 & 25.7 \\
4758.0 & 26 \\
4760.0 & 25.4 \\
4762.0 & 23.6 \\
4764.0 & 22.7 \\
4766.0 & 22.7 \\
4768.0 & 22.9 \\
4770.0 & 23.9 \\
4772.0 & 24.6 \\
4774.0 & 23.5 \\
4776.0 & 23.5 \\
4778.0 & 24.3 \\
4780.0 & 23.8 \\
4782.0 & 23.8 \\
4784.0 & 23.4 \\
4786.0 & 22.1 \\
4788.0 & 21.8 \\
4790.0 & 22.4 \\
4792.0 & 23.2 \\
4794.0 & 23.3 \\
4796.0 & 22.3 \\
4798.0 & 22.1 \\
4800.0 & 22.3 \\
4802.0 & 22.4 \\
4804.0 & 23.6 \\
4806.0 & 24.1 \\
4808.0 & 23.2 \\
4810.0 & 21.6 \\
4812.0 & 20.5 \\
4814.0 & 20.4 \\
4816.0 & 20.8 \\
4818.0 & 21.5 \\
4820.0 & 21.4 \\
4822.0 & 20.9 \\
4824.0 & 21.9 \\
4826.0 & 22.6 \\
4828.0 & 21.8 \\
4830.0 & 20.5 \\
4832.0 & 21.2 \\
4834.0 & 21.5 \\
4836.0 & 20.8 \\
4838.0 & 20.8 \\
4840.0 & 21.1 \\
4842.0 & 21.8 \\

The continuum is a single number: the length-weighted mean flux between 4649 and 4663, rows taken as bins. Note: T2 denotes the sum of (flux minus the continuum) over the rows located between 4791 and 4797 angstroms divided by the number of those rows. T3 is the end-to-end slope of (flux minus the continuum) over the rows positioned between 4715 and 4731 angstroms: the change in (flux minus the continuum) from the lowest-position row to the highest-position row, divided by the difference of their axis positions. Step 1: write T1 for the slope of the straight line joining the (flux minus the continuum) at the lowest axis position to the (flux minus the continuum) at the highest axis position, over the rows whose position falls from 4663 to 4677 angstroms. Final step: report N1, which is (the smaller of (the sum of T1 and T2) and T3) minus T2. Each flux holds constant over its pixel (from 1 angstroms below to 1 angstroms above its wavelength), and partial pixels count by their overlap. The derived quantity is 0.2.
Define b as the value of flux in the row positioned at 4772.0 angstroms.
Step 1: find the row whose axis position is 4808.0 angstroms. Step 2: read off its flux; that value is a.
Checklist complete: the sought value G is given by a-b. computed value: -1.4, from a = 23.2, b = 24.6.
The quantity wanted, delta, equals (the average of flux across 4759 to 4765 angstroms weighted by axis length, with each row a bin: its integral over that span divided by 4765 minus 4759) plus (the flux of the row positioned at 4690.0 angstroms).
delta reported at 54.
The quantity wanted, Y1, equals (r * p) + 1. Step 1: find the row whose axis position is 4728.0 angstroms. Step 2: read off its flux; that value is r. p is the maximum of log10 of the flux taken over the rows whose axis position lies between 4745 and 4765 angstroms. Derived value 41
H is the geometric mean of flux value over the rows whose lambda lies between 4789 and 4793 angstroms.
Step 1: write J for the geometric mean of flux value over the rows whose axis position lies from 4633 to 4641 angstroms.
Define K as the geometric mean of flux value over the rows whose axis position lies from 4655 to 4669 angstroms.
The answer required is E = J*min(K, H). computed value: 564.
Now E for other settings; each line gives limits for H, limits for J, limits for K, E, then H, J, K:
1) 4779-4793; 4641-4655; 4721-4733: 556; 23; 24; 28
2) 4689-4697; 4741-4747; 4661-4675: 712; 29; 27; 26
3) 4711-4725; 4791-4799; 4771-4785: 542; 30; 23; 24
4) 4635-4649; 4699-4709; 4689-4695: 702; 24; 29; 29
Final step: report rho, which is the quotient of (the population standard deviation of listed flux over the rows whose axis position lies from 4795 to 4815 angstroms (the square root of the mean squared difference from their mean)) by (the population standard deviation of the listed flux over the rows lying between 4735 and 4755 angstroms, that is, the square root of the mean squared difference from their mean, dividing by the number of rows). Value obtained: 1.1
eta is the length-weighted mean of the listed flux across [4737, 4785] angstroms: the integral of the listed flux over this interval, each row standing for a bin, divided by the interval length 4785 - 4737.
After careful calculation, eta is 24.9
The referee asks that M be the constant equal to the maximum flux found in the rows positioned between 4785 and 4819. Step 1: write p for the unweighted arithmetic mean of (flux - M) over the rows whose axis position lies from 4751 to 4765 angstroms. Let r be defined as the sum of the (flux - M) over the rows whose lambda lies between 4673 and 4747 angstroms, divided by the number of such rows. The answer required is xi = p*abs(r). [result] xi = 4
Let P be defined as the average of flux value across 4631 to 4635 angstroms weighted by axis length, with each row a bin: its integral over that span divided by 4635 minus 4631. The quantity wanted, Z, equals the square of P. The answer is 638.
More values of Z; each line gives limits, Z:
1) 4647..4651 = 615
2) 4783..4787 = 518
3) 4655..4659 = 623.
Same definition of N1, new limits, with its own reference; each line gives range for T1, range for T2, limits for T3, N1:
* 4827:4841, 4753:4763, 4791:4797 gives -0.6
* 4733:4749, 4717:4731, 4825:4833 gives -4.3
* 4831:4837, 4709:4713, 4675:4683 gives -5.7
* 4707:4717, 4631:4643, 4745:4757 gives 0.1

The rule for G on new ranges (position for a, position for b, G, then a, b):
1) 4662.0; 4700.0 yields -2.4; 26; 28.4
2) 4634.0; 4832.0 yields 4.4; 25.6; 21.2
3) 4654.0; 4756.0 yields -1.6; 24.1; 25.7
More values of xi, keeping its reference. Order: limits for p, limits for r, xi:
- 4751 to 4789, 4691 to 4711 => -1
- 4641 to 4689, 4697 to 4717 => 12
